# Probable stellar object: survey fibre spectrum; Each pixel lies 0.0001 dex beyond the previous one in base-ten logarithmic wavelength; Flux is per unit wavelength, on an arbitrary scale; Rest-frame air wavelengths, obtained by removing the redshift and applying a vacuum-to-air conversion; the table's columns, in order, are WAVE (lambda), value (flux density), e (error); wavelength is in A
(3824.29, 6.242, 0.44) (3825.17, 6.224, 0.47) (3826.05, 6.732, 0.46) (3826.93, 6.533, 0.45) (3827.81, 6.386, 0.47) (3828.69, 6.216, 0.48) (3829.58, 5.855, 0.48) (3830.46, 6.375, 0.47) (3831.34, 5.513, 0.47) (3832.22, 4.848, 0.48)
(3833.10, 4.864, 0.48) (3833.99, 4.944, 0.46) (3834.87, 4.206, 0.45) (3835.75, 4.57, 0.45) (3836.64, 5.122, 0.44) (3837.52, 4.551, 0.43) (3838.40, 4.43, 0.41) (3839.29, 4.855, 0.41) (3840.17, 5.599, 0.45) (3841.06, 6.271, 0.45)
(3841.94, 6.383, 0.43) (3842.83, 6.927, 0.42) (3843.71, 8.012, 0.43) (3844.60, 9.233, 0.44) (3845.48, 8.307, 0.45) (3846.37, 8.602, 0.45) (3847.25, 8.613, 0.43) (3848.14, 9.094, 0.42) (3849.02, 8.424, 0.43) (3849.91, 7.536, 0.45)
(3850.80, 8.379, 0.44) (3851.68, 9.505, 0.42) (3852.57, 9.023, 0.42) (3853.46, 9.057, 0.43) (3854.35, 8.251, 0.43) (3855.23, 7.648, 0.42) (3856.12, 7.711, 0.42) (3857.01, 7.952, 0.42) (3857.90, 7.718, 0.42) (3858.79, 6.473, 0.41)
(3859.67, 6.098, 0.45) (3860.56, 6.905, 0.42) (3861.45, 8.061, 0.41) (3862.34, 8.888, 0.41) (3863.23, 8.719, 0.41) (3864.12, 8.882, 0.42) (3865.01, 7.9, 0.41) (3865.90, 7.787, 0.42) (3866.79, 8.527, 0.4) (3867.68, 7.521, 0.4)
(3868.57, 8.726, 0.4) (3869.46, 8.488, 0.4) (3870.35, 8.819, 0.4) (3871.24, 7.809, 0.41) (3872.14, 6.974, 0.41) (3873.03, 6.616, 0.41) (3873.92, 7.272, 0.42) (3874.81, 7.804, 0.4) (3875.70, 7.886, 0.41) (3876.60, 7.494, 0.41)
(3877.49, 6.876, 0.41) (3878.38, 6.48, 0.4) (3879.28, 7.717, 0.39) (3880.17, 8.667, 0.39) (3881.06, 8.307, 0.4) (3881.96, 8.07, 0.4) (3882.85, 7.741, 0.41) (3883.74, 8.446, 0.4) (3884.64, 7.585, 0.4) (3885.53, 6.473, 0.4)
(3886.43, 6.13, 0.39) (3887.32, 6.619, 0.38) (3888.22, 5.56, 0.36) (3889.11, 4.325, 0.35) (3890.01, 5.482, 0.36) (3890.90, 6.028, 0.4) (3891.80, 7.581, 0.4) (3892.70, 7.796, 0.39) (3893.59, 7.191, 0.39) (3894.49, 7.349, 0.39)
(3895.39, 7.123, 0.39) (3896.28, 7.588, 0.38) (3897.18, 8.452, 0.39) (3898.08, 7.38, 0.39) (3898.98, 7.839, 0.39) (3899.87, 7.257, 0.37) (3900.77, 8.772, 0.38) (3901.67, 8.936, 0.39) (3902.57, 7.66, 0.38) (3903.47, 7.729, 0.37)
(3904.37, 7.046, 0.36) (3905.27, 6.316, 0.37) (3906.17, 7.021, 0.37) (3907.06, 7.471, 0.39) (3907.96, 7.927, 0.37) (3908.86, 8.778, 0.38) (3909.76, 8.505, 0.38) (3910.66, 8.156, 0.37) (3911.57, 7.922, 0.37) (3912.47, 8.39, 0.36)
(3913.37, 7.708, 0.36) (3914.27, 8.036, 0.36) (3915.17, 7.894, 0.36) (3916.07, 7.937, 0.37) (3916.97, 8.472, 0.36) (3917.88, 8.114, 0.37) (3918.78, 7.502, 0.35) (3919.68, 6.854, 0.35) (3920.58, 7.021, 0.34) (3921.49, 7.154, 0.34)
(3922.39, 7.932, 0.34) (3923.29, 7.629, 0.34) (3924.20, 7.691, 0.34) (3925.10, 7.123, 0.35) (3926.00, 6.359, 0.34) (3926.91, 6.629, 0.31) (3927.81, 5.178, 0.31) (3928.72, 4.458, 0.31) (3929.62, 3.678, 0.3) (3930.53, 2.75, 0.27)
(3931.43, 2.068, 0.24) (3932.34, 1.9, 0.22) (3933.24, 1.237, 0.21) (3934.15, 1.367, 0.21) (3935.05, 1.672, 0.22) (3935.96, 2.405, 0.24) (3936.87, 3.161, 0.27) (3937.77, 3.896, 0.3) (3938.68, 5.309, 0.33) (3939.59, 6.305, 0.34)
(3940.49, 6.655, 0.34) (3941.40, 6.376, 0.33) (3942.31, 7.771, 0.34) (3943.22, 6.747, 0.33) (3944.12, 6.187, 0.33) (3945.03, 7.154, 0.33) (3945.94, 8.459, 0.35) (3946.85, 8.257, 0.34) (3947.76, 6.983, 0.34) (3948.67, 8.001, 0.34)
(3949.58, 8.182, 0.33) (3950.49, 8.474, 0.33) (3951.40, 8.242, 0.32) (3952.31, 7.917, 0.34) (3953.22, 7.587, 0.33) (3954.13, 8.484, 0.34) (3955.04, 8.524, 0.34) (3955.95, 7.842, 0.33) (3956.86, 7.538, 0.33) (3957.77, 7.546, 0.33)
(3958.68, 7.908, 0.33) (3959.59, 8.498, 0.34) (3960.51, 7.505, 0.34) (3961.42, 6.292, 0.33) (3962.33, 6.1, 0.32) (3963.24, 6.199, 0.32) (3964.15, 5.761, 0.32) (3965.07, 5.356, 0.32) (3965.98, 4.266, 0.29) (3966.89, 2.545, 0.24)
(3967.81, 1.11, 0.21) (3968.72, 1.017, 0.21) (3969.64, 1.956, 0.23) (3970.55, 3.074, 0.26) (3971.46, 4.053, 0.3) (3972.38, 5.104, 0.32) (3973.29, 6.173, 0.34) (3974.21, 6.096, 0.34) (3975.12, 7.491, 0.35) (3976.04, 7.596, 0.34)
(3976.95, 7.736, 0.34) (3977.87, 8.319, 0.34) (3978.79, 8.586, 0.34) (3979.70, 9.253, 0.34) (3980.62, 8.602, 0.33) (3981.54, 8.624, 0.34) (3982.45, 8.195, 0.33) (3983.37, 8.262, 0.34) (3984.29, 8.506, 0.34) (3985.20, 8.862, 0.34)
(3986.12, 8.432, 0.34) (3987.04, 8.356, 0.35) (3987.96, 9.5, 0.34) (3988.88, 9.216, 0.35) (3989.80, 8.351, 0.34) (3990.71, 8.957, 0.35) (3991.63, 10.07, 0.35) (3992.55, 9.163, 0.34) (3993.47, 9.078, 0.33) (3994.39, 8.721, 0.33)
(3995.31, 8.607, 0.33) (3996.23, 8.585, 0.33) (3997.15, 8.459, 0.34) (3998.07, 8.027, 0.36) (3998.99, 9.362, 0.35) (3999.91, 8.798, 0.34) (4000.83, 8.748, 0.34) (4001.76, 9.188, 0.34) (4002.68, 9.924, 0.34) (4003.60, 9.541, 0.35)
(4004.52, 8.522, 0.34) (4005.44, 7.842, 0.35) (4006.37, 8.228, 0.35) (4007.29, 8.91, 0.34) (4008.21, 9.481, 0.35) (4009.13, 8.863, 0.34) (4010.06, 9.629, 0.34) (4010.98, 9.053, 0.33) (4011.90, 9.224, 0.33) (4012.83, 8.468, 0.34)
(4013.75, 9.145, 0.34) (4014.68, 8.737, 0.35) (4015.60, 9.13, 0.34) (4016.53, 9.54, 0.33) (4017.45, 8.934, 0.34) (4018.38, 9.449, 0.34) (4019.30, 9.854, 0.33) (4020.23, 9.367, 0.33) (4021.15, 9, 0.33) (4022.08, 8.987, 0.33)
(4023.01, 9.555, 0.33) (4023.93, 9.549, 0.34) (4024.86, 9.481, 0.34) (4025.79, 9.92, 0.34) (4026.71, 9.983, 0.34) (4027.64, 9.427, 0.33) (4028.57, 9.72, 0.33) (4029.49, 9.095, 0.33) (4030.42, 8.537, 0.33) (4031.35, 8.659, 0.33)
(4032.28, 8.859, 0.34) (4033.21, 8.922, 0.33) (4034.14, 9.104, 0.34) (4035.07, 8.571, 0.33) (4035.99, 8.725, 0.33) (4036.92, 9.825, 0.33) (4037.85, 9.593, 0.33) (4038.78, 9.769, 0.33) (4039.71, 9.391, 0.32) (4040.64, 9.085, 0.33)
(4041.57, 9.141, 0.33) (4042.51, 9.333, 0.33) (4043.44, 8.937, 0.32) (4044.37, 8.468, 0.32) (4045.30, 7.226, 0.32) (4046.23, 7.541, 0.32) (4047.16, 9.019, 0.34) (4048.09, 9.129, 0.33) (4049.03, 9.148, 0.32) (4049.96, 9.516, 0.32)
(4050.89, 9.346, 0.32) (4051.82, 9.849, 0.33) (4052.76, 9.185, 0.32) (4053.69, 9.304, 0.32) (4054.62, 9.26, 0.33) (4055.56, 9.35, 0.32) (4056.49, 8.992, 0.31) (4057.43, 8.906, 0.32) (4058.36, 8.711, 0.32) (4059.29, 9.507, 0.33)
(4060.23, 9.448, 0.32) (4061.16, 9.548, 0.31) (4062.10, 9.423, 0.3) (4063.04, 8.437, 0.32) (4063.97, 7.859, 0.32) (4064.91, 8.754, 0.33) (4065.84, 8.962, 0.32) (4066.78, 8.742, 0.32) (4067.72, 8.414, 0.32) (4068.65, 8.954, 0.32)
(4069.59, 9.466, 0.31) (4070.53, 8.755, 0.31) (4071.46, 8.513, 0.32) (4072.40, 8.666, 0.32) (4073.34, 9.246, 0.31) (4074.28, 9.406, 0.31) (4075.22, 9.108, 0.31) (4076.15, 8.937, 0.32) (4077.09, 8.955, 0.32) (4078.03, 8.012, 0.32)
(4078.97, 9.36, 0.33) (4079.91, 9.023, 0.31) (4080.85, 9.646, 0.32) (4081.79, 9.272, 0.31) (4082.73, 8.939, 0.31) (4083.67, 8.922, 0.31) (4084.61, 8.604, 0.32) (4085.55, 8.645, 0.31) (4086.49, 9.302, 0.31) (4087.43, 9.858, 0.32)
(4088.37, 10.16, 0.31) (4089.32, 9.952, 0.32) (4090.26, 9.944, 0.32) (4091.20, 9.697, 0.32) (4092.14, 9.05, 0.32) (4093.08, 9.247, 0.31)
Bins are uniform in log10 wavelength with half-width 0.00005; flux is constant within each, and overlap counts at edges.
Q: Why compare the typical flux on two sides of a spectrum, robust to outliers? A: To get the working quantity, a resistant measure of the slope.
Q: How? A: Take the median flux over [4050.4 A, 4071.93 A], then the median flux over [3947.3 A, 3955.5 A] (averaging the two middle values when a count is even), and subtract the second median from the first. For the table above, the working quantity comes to 0.8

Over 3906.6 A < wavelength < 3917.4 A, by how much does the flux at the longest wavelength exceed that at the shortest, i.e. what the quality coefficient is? 1.0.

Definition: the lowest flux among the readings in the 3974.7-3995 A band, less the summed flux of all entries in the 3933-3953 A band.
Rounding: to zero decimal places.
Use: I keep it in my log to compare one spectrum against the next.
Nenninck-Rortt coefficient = -123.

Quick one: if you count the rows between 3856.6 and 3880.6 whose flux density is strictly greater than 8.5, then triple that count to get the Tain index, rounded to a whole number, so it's 21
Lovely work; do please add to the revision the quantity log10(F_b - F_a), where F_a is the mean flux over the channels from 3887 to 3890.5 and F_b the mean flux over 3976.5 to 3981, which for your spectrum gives 0.48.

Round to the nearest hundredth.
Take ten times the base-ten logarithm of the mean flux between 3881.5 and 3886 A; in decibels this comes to 8.84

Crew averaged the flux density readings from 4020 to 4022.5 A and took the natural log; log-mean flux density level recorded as 2.21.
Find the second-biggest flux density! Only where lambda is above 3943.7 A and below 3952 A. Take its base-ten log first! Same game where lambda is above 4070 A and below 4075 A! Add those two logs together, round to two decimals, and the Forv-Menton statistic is 1.89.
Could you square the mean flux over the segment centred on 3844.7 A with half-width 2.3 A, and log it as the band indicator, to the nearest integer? 68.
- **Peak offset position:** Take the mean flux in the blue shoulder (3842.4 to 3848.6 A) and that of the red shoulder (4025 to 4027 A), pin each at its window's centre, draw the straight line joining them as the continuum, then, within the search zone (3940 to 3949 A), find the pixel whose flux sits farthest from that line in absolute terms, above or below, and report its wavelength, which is 3944.12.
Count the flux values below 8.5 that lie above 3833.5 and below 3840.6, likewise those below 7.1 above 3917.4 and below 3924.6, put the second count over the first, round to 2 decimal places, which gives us 0.25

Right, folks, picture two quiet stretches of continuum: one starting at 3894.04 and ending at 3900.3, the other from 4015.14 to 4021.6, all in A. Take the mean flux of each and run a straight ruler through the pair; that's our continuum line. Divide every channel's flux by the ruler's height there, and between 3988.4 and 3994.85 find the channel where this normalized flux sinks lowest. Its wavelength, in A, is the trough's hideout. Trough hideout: 3989.80 A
